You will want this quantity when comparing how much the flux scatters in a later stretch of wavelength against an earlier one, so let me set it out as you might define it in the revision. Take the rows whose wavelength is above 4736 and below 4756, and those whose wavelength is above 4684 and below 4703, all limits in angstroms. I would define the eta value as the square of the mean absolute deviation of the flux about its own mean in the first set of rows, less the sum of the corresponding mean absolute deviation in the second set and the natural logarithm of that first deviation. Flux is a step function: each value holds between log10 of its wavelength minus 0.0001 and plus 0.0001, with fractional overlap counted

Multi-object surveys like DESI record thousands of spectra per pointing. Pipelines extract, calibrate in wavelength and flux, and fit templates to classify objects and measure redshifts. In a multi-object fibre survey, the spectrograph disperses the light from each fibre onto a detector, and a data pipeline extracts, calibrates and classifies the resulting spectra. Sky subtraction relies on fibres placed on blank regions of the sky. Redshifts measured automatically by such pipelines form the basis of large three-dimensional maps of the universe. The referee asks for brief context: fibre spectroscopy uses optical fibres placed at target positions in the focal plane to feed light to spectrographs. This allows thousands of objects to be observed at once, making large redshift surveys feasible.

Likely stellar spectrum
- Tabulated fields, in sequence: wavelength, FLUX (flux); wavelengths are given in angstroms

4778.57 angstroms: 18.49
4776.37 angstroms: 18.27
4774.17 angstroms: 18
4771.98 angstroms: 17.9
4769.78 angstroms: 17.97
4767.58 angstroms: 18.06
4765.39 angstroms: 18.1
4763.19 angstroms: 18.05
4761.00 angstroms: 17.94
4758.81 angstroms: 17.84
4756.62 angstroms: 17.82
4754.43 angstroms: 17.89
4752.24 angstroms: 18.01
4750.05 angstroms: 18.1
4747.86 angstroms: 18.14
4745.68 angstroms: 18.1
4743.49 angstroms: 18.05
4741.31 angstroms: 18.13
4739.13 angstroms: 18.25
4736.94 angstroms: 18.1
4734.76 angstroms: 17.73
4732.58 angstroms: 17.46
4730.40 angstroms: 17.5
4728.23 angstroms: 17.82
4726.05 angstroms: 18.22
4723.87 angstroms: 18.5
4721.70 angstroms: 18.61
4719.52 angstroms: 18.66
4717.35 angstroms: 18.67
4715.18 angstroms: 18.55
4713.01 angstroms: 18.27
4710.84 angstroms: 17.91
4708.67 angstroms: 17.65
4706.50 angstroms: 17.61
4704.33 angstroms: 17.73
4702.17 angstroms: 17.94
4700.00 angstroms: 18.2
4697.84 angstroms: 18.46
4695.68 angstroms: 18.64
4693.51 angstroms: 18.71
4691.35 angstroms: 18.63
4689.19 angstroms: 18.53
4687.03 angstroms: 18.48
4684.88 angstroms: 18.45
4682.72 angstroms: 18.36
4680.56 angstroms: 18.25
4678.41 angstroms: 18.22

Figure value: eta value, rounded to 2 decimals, 2.52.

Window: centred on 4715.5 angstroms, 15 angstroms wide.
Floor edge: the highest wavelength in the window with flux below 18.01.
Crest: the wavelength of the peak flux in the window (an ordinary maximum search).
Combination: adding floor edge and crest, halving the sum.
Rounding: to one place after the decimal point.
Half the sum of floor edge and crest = 4714.1 angstroms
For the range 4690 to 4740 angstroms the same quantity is 4714.1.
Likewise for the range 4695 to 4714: 4703.3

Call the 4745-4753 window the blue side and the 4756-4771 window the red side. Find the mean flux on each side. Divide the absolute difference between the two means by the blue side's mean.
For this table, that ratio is 0.007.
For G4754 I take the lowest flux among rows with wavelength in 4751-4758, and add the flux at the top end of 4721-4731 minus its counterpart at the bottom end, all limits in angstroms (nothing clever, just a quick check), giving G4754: 16.7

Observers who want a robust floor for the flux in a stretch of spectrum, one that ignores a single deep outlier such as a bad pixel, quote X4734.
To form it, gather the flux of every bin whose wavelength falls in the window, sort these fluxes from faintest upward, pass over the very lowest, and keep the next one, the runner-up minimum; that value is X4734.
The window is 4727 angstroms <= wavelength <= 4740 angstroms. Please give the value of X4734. 17.5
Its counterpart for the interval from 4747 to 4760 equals 17.84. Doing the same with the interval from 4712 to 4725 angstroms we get 18.5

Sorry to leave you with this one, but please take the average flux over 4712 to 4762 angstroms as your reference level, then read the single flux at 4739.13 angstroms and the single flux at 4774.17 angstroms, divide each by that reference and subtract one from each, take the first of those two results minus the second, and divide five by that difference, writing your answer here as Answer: 362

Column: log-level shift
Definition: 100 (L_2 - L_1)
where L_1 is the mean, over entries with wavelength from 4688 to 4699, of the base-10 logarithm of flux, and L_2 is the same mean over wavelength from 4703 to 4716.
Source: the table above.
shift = -1.5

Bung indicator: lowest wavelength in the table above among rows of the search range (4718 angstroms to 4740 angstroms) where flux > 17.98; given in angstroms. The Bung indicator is 4719.52 angstroms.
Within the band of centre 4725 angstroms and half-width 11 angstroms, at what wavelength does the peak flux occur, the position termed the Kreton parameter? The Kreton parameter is 4717.35 angstroms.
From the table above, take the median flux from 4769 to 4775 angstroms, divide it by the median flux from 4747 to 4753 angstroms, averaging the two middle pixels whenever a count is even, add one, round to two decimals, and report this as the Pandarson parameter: 1.99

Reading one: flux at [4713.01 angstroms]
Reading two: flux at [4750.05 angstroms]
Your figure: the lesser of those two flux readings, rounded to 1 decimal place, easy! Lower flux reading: 18.1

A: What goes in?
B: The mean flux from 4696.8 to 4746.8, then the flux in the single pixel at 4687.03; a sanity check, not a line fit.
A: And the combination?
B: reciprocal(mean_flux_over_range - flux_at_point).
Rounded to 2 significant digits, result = -2.6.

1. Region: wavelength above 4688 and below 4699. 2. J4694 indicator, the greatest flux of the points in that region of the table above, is 18.71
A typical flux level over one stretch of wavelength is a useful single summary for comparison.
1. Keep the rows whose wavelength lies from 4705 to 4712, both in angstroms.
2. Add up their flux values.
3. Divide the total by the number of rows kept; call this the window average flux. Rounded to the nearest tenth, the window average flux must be 17.7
